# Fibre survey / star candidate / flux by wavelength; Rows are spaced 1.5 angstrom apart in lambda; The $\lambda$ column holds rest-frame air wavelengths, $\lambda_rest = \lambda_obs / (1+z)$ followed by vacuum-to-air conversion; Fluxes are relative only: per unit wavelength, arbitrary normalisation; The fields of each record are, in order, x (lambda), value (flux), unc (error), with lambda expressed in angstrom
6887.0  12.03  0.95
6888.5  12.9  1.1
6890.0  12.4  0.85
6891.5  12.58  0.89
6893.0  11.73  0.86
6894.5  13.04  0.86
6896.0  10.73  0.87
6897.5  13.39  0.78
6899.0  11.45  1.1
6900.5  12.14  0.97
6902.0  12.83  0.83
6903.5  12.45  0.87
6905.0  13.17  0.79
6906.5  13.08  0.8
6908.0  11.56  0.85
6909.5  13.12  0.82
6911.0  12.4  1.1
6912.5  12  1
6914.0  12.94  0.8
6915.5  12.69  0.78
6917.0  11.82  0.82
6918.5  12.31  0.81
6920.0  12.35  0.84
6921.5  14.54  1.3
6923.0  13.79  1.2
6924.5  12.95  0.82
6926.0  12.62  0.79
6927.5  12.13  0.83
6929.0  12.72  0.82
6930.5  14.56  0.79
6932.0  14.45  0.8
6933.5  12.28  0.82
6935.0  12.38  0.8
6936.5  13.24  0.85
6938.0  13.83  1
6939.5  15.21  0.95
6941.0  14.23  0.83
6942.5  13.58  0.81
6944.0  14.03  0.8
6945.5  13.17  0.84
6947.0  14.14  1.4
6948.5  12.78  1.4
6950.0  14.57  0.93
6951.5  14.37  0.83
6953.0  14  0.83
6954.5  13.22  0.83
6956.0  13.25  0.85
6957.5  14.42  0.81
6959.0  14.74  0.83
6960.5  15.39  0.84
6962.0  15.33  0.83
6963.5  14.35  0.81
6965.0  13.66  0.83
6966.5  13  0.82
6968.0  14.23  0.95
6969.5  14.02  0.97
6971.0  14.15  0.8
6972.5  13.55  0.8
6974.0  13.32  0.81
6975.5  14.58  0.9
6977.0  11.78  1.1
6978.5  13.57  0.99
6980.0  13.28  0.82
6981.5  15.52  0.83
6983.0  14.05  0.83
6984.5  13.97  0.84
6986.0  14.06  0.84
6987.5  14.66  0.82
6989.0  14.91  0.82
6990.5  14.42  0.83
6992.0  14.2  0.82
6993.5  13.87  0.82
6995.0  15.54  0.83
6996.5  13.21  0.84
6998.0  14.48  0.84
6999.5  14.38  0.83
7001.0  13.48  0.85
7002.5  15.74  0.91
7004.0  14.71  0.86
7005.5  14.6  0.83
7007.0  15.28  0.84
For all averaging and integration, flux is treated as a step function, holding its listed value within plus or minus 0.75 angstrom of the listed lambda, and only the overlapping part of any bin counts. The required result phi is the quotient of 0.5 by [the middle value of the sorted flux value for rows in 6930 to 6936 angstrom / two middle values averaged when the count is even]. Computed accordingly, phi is 0.0373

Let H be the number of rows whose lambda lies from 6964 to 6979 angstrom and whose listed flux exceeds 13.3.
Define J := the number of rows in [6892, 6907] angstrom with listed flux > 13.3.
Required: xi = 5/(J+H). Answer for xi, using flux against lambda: 0.56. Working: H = 8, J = 1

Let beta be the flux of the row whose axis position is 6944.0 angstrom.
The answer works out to 14.03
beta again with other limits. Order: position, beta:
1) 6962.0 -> 15.33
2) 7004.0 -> 14.71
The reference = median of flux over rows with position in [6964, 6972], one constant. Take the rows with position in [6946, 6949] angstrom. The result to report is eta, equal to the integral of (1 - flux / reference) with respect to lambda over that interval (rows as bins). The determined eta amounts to 0.11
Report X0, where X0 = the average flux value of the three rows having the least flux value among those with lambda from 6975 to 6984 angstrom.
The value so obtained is 12.9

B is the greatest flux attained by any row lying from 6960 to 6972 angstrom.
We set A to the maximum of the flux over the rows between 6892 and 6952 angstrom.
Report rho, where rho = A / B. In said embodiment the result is 0.99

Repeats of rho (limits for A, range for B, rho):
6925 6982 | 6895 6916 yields 1.16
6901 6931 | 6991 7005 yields 0.93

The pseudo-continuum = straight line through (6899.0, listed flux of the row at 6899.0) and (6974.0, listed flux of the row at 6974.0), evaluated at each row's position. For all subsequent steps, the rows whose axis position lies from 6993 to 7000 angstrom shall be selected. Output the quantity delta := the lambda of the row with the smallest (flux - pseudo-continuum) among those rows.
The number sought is 6996.5 angstrom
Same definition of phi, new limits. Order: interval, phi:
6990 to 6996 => 0.0349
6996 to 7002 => 0.0359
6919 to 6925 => 0.0374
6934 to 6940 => 0.0369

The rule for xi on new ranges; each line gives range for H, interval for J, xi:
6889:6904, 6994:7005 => 0.71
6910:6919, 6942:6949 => 1.67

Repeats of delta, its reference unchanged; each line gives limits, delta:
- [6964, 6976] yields 6966.5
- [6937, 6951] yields 6948.5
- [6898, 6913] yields 6908.0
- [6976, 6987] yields 6977.0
